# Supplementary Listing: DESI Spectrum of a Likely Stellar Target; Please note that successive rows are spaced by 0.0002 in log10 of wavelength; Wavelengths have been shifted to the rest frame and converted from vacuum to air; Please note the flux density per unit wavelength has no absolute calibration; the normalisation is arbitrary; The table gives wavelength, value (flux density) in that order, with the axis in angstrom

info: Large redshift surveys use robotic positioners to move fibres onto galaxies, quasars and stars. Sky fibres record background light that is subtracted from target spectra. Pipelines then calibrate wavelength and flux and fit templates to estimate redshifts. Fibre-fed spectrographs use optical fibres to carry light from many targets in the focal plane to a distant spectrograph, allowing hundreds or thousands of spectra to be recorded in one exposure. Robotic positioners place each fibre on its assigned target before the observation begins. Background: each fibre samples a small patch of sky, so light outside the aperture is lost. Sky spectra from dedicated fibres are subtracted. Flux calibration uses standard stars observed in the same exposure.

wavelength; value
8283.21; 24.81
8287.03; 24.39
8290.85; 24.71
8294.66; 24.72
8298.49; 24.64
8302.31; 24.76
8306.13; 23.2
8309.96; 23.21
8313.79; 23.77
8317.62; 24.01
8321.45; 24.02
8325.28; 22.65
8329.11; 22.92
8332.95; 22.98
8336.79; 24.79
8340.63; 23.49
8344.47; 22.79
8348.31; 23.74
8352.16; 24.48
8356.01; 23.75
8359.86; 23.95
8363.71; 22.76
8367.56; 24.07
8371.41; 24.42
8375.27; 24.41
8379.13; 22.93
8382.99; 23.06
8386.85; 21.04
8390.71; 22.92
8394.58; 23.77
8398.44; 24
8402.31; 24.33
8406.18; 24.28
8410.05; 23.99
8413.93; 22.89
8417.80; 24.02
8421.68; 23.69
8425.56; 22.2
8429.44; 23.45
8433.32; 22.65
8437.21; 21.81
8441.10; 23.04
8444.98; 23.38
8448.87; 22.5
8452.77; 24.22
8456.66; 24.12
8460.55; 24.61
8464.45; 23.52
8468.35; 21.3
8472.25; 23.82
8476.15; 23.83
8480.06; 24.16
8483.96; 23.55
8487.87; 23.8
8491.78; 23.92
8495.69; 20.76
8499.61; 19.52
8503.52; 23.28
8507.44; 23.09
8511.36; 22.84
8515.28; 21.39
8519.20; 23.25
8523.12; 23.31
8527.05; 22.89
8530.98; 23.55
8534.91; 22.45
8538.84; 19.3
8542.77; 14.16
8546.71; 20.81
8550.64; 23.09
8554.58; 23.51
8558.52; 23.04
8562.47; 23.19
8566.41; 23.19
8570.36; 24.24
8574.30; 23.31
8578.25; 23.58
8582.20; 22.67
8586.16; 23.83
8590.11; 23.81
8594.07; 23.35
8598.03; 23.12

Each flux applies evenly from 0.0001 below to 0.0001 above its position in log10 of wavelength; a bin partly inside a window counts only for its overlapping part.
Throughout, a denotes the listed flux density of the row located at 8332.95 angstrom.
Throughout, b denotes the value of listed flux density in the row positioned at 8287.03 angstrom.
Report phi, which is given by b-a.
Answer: 1.4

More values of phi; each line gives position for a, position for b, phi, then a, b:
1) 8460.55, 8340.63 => -1.1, 24.61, 23.49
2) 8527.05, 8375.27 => 1.5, 22.89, 24.41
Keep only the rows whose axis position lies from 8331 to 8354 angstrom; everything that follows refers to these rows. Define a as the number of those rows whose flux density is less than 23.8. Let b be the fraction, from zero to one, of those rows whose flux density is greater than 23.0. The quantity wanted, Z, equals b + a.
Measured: 4.7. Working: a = 4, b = 0.67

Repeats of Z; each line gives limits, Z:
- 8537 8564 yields 7.6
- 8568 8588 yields 3.8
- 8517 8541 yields 6.5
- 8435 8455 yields 4.6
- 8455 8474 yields 2.8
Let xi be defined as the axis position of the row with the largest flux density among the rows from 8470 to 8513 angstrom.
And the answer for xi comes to 8480.06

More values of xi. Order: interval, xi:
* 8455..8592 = 8460.55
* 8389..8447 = 8402.31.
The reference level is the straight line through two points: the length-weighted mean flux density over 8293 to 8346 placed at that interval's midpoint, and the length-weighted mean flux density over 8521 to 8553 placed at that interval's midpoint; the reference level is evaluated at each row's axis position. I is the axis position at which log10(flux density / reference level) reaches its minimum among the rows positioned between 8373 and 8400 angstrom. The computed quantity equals 8386.85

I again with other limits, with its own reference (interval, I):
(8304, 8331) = 8325.28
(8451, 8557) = 8542.77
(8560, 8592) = 8582.20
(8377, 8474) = 8386.85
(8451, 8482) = 8468.35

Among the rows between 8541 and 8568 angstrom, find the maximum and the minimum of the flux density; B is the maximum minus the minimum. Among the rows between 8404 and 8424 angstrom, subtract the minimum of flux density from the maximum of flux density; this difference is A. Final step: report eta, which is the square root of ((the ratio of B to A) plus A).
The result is 2.8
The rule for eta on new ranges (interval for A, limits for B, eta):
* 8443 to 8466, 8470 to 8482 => 1.5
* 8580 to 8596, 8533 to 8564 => 3.0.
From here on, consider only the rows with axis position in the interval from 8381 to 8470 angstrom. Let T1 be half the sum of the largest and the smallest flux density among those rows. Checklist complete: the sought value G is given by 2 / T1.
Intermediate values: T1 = 22.8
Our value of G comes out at 0.088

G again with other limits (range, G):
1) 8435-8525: 0.091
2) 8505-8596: 0.104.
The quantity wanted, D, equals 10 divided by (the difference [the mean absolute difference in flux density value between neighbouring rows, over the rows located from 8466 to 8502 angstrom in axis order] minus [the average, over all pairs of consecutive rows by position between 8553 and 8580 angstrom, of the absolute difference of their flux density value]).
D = 18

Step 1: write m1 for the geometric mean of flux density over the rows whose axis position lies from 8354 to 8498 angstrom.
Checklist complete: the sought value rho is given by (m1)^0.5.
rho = 4.83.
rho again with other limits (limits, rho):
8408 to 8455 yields 4.81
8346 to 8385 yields 4.87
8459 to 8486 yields 4.85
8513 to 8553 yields 4.61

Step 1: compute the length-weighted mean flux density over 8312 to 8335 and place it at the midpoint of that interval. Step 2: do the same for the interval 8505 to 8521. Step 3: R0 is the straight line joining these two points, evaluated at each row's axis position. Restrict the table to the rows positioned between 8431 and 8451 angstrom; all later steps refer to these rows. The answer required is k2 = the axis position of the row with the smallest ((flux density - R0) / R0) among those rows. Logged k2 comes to 8437.21 angstrom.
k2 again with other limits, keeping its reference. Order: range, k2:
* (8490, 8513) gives 8499.61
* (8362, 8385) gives 8363.71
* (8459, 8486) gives 8468.35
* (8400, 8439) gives 8437.21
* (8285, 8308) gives 8306.13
